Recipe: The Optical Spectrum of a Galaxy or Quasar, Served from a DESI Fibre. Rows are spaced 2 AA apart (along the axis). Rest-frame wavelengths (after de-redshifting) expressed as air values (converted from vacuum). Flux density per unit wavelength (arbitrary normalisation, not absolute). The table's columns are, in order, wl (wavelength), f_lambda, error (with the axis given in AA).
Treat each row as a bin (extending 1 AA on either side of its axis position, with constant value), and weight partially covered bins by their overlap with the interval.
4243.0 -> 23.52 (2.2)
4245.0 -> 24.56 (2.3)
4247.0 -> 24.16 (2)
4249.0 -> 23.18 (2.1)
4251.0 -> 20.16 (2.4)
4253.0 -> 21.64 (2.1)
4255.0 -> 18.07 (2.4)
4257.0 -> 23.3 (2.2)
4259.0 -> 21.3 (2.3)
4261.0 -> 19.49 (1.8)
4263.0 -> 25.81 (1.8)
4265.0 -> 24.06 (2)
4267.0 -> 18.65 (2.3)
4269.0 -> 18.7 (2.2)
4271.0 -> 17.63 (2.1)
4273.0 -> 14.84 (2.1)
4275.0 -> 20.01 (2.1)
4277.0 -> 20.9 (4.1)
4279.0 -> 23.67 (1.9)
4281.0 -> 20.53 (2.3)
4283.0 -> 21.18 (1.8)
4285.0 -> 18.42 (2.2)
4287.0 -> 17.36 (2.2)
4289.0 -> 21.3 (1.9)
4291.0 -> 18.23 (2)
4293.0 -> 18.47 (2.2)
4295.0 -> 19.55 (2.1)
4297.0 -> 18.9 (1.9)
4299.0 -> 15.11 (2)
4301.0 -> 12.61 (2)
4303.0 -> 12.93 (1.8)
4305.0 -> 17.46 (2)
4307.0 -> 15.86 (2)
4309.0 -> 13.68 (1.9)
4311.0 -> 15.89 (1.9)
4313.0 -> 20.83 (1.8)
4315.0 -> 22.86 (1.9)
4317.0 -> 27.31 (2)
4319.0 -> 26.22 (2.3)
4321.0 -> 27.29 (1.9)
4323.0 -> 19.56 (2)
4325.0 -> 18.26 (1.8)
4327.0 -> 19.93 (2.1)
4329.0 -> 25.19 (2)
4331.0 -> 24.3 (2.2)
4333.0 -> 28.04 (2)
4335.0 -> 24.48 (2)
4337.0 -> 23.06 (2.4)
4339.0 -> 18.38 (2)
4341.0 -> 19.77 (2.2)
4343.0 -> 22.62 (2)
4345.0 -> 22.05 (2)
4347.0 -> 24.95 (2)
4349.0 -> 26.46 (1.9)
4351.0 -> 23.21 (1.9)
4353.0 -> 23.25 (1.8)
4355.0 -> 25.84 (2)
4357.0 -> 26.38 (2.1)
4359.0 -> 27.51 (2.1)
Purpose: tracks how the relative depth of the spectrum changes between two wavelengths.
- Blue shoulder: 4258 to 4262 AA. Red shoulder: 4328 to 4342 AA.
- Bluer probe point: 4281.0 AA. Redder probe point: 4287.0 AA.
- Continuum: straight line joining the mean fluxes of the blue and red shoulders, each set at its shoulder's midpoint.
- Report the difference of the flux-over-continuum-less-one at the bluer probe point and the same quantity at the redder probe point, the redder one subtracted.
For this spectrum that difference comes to 0.16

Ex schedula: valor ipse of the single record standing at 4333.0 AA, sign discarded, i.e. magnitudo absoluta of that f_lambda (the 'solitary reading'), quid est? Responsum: 28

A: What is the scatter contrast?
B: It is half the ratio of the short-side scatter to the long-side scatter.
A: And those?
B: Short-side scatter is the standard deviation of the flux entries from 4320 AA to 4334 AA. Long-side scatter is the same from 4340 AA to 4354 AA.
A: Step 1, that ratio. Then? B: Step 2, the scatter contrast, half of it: 0.93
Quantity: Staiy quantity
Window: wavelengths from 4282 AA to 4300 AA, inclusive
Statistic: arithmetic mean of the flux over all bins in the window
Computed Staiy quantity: 19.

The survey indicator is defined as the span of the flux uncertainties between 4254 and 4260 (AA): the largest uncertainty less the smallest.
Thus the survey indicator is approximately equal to 0.20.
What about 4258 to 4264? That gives 0.50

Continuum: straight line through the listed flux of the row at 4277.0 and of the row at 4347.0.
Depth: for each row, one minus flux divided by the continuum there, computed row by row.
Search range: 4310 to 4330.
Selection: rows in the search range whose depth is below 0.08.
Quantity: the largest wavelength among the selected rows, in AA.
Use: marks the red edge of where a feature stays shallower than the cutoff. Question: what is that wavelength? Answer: 4329.0 AA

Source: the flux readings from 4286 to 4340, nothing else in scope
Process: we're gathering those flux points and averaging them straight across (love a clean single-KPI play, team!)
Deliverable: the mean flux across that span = 20.1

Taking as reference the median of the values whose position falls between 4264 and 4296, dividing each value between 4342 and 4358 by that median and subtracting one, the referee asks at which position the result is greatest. 4349.0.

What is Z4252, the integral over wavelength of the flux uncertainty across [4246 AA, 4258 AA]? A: 26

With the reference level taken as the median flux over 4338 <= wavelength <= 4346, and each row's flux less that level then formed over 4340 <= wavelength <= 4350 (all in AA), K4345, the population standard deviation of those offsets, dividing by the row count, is 2.3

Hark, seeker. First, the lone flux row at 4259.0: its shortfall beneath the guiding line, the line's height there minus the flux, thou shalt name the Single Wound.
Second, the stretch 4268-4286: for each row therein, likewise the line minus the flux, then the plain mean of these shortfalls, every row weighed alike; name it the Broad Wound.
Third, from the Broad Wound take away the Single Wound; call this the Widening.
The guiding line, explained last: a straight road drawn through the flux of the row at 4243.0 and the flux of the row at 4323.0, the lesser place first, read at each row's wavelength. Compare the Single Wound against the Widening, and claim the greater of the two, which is 1.4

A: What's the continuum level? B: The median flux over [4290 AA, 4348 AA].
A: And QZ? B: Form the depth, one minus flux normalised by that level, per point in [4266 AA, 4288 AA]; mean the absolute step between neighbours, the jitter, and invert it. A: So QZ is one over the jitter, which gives 9.7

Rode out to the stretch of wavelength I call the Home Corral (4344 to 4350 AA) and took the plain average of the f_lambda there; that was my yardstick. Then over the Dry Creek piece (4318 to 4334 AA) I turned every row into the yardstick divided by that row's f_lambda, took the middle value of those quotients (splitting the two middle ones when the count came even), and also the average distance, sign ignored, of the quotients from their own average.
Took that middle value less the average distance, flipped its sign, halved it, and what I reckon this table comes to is -0.42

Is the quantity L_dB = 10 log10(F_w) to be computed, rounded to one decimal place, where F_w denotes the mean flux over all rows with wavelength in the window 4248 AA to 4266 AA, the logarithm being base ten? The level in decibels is 13.4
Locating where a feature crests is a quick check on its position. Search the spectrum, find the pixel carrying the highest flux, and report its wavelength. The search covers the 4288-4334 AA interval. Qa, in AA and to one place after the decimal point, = 4333.0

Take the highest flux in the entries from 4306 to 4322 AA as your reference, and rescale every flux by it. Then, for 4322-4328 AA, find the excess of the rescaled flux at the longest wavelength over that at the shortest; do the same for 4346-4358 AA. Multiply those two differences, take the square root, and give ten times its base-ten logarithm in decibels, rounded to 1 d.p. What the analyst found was -15.7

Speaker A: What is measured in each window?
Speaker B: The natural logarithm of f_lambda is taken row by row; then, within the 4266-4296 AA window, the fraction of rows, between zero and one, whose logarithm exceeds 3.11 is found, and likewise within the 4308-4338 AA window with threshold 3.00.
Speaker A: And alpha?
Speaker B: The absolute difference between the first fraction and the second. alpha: 0.60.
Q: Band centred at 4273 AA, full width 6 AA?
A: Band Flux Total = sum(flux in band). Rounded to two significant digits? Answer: 52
